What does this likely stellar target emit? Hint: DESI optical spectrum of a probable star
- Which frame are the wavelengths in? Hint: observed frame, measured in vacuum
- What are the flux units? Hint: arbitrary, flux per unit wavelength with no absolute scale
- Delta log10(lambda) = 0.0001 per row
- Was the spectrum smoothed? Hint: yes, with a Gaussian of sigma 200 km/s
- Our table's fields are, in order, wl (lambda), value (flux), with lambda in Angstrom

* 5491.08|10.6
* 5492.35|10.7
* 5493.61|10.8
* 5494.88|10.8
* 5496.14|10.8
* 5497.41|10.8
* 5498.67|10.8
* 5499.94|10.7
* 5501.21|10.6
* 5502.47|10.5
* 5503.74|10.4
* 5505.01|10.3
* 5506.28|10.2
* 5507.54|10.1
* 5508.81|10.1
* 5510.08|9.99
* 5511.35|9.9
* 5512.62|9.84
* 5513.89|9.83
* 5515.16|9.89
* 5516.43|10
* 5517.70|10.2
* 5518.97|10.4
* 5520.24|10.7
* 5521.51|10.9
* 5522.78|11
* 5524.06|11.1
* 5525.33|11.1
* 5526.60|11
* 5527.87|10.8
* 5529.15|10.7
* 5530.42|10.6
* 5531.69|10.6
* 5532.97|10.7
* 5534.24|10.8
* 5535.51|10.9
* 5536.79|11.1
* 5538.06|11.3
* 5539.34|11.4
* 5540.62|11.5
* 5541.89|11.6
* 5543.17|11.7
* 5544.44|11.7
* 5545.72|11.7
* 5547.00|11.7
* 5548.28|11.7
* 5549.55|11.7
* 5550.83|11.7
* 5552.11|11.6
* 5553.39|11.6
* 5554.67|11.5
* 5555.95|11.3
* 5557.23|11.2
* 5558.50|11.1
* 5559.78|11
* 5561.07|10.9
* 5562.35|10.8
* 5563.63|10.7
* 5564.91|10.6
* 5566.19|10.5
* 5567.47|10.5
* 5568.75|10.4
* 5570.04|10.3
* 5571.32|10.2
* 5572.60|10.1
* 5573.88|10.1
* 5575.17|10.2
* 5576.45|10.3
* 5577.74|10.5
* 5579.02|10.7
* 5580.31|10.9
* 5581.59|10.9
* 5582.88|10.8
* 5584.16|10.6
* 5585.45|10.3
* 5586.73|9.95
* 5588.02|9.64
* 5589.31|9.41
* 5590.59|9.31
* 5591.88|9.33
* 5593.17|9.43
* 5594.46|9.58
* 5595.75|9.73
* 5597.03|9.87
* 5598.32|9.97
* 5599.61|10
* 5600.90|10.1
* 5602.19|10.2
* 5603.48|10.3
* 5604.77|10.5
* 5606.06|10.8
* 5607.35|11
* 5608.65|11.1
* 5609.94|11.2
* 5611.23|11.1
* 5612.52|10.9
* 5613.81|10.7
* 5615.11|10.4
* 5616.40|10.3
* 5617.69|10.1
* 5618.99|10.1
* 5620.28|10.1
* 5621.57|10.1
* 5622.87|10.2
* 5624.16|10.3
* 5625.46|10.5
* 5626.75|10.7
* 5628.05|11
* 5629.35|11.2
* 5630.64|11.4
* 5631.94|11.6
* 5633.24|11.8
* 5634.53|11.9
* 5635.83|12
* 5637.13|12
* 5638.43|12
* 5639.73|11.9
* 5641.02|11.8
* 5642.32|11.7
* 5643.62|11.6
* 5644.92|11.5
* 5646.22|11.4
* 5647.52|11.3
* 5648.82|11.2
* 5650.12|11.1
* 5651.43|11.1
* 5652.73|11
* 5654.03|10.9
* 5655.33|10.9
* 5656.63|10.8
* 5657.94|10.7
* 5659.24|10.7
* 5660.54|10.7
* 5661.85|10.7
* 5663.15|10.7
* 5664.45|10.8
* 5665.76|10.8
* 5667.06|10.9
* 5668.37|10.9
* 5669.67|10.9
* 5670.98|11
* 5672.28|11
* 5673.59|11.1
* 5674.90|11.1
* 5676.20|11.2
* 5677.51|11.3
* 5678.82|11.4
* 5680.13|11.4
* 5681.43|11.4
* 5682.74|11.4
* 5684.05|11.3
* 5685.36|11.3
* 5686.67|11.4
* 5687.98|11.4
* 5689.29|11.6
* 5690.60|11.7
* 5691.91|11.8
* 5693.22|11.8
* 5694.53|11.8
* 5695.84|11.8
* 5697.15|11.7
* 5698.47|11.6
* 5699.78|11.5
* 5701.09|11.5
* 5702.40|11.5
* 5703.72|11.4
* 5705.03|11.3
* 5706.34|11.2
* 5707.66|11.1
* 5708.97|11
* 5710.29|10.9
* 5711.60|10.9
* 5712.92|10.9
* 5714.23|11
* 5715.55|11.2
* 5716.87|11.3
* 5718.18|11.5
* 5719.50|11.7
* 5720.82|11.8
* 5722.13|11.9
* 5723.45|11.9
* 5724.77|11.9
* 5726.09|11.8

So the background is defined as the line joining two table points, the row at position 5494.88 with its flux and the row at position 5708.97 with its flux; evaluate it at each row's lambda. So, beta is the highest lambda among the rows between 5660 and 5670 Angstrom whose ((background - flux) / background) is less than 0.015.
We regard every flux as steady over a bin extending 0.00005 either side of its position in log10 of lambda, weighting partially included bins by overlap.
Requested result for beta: 5669.67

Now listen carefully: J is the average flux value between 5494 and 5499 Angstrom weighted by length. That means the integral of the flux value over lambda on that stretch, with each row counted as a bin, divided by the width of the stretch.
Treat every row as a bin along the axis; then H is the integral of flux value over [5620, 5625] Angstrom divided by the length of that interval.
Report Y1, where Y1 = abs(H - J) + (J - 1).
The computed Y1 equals 10.4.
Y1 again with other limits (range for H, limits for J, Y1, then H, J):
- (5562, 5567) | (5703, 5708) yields 10.9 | 10.6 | 11.2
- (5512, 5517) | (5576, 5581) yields 10.3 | 9.9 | 10.6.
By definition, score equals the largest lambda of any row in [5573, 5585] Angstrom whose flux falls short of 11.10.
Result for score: 5584.16 Angstrom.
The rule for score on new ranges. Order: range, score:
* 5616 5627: 5626.75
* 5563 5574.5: 5573.88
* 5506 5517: 5516.43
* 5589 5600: 5599.61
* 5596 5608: 5607.35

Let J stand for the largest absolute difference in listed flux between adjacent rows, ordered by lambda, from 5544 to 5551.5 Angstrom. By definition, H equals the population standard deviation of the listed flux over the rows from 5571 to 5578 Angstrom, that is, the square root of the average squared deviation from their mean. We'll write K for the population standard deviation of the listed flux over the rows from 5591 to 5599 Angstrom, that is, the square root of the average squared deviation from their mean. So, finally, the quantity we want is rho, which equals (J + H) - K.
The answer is -0.09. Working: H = 0.137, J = 0.00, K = 0.23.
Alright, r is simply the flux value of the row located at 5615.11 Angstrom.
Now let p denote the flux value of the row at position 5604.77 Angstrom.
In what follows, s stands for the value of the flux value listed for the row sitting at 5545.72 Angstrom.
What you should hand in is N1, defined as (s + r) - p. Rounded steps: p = 10.5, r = 10.4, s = 11.7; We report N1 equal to 11.6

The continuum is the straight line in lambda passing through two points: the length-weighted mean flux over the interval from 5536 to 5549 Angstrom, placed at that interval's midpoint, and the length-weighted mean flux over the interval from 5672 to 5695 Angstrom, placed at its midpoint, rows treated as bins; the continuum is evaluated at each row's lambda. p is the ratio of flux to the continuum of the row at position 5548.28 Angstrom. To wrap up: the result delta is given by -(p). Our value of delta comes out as -1.01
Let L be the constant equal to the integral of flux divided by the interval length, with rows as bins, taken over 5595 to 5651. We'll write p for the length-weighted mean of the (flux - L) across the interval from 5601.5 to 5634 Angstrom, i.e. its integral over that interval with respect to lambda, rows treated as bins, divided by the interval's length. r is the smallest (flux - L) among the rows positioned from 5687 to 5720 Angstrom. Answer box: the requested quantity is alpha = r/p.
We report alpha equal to -0.01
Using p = -0.2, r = 0.0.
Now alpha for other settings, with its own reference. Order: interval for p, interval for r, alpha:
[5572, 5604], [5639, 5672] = 0.24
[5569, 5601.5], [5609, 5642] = 0.99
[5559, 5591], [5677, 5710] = -0.20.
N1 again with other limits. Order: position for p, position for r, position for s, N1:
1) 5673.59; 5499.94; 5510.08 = 9.6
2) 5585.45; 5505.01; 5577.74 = 10.5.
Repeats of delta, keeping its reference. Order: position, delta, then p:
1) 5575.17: -0.89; 0.89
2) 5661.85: -0.94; 0.94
